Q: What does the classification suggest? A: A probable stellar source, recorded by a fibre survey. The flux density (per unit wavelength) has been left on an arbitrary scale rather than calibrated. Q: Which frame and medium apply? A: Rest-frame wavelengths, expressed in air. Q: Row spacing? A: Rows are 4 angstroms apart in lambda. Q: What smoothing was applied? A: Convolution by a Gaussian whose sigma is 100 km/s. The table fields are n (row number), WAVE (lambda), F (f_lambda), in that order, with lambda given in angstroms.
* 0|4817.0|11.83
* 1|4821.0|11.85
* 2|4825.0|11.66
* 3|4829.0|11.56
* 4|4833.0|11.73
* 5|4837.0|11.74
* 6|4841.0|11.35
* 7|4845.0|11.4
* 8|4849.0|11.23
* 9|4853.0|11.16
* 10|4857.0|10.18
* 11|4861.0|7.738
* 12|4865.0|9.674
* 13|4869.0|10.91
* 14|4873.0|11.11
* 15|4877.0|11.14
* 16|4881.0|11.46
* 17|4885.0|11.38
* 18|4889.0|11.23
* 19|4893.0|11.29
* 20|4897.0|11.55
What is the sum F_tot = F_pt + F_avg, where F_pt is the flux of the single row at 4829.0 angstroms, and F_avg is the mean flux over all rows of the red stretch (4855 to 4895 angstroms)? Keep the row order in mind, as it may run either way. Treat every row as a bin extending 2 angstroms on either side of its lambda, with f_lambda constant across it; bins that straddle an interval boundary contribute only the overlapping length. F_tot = 22.2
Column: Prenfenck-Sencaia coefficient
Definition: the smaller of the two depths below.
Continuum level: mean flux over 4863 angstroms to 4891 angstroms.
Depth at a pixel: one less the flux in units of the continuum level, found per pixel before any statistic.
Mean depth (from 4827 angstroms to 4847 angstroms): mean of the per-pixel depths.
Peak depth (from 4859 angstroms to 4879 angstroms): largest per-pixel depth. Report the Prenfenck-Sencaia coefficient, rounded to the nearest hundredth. -0.05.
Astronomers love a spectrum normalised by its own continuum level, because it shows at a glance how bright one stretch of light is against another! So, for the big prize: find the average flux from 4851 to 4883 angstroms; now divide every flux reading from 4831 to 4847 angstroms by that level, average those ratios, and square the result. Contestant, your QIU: 1.23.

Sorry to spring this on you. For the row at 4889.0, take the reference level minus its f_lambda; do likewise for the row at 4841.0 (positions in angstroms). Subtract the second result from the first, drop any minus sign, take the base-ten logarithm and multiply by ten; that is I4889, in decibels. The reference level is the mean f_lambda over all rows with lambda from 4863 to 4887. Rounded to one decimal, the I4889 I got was -9.2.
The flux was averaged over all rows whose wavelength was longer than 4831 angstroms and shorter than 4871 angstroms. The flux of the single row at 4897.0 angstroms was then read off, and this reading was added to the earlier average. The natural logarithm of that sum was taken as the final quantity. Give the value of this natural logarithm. 3.103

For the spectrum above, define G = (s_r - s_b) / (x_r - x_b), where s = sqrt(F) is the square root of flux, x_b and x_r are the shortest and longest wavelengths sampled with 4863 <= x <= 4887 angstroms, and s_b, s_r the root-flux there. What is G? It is 0.01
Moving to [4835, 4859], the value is -0.01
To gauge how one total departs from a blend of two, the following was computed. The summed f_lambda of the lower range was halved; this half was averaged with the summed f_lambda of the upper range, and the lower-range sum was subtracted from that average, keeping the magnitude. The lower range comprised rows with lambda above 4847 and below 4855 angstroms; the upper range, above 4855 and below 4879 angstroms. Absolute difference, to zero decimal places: 14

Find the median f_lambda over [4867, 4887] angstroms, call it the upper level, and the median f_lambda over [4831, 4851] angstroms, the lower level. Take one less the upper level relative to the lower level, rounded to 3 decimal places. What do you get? 0.023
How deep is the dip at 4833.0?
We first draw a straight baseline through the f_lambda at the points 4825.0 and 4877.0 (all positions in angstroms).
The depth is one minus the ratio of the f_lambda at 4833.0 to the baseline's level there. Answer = -0.013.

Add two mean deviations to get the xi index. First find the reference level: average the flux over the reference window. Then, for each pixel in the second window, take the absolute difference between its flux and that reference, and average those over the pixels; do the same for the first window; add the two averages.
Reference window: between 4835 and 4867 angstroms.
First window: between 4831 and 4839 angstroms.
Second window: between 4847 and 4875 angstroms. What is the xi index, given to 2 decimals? 2.07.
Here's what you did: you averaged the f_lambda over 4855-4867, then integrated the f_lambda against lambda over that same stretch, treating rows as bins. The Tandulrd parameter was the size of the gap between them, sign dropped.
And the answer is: 101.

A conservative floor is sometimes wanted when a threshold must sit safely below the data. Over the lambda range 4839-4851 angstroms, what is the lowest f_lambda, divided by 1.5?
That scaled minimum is 7.49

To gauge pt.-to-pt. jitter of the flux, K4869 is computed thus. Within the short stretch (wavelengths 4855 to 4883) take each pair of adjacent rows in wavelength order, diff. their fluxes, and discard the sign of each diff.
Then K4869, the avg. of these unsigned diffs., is 1.03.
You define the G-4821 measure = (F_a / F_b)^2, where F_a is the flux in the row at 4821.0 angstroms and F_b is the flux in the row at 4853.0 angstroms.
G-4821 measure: 1.13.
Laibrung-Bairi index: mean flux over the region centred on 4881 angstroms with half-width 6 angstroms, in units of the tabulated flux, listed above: 11.3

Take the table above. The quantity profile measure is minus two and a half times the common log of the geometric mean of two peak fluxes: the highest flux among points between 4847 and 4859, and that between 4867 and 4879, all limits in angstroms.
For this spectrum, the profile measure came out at -2.62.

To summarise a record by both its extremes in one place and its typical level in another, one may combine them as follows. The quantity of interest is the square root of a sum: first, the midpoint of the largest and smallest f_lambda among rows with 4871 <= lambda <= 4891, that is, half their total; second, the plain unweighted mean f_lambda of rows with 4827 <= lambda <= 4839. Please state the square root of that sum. 4.79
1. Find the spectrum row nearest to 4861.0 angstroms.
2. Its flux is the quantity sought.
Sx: 7.738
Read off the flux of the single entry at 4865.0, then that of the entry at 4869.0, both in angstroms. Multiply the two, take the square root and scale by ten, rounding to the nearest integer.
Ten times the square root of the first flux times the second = 103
